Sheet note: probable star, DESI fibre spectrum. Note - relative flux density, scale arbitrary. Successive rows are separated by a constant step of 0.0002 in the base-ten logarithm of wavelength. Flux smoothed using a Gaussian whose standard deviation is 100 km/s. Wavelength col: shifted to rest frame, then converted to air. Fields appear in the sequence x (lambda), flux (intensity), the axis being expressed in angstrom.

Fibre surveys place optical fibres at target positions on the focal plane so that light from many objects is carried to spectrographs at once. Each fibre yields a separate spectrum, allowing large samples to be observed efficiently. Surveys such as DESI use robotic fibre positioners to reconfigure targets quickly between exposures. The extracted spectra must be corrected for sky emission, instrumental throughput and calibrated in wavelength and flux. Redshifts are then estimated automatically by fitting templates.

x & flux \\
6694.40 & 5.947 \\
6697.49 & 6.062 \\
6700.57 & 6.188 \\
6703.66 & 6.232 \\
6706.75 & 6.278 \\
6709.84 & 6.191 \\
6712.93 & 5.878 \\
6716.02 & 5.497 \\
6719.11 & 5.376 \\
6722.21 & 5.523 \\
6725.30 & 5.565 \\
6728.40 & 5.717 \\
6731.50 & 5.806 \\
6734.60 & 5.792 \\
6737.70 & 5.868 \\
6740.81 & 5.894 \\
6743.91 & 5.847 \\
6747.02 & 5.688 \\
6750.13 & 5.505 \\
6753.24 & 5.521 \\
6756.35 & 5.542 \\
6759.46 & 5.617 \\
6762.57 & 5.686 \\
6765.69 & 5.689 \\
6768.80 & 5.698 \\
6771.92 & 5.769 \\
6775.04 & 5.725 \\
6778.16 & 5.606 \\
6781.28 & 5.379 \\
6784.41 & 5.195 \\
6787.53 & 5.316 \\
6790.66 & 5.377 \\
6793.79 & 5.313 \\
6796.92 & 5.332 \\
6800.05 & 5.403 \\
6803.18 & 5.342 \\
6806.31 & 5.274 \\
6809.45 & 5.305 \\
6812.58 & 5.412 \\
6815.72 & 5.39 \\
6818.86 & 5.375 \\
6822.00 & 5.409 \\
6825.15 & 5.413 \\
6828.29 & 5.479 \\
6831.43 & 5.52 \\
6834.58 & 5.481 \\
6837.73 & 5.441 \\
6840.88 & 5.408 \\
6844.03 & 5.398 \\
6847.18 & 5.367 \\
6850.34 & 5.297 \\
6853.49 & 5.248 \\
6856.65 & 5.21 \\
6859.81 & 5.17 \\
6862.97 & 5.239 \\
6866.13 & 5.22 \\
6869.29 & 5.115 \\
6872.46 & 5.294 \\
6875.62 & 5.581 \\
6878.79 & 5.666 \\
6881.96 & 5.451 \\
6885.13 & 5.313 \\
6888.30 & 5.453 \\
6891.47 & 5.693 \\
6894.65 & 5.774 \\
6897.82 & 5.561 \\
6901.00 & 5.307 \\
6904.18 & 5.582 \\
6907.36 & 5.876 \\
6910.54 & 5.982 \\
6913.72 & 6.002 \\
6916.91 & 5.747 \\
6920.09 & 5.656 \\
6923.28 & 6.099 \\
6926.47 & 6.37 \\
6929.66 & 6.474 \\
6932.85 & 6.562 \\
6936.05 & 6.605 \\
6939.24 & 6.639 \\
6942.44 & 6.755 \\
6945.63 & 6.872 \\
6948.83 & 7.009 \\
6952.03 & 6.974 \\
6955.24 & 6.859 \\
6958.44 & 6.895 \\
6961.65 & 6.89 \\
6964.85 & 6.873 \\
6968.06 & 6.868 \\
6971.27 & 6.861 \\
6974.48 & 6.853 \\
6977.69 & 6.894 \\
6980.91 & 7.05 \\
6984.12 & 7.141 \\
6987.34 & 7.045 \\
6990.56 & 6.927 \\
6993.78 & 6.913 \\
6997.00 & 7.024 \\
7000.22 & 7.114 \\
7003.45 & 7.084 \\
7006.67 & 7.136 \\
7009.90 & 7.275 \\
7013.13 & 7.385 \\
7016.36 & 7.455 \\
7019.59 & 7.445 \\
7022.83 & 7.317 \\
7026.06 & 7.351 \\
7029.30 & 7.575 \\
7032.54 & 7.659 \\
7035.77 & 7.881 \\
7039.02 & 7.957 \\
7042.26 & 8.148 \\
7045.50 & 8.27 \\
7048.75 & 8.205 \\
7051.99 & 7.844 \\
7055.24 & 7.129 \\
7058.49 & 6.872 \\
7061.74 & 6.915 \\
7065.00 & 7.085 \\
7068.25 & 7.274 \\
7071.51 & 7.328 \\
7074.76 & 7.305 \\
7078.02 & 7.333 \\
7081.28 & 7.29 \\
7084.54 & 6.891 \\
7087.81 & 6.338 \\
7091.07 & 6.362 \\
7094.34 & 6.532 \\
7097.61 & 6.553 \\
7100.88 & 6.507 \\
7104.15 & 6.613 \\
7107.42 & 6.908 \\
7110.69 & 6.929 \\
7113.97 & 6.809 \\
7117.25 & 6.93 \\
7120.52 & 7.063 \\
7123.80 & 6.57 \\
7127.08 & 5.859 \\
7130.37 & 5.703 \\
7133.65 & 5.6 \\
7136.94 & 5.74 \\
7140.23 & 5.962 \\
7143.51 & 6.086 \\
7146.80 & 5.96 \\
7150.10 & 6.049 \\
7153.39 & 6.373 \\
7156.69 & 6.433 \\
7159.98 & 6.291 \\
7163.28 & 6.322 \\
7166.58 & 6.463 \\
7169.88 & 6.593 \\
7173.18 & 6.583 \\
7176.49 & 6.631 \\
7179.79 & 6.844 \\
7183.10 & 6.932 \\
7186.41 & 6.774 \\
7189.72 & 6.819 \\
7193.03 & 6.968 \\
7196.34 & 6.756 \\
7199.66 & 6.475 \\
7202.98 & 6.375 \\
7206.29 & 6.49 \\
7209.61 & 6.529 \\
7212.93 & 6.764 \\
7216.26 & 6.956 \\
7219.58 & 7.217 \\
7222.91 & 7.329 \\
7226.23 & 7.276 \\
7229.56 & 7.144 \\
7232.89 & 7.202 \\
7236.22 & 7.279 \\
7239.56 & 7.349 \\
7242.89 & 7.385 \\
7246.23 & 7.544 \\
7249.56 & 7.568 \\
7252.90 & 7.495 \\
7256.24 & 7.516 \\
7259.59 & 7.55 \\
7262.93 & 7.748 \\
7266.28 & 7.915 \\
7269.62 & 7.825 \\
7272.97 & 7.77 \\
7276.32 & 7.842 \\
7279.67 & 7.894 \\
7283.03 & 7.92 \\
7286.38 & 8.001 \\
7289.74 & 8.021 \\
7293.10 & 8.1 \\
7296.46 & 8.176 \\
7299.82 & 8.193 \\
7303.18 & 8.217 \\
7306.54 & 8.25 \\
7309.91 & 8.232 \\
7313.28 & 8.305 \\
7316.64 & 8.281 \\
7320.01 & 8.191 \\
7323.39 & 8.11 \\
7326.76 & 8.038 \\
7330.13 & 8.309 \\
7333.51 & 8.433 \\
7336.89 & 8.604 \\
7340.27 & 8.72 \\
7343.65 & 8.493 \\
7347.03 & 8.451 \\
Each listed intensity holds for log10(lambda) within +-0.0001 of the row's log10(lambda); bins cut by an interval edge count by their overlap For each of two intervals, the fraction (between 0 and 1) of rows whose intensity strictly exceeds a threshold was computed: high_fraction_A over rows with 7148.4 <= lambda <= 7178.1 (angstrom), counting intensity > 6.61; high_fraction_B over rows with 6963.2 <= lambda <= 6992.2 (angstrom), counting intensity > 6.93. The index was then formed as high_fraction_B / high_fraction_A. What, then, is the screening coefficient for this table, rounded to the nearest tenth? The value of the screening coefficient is 3.0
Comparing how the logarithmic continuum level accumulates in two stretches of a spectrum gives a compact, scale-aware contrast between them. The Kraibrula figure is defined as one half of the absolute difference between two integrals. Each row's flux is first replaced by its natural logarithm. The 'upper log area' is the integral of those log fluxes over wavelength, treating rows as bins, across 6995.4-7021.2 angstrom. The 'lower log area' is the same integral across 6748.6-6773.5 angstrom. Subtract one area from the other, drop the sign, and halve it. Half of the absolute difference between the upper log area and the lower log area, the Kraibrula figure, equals 4.0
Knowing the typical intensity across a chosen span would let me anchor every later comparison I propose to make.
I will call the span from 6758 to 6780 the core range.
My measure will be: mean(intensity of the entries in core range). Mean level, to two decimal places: 5.68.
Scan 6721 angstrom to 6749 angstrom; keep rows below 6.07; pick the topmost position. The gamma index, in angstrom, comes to 6747.02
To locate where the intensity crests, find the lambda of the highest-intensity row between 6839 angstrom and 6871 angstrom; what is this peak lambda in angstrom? 6840.88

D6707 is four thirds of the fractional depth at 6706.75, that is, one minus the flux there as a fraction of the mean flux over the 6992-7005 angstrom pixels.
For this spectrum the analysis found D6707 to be 0.14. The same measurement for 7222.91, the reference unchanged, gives -0.06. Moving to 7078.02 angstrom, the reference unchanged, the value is -0.06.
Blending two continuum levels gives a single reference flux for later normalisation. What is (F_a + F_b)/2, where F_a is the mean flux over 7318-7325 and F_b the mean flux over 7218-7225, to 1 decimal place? 7.7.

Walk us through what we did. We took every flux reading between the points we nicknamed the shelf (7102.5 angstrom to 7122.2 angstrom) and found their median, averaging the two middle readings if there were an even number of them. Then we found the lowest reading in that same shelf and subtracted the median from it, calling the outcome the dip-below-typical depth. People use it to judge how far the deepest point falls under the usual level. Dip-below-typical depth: -0.31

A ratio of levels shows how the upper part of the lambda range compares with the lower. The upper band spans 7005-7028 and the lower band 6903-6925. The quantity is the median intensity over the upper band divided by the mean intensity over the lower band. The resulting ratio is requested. 1.3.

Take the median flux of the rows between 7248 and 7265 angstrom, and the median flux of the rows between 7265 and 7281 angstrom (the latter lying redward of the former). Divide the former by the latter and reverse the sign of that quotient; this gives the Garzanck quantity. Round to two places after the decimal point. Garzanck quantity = -0.96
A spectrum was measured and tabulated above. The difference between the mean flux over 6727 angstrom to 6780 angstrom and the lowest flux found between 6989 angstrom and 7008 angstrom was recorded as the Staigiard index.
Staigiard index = -1.2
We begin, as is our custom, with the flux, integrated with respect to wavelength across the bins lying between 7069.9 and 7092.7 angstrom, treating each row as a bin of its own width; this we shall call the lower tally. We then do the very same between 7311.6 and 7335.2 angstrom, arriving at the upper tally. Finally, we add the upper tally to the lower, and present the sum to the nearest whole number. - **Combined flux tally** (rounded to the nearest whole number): 354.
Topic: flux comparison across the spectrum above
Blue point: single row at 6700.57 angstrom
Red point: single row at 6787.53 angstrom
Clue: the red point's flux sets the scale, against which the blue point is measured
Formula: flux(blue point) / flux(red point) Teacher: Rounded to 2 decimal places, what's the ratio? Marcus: 1.16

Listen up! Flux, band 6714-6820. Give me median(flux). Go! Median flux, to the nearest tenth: 5.5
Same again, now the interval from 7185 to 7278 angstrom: 7.3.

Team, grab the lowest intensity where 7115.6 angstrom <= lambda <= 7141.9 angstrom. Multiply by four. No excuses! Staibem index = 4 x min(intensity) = 22.4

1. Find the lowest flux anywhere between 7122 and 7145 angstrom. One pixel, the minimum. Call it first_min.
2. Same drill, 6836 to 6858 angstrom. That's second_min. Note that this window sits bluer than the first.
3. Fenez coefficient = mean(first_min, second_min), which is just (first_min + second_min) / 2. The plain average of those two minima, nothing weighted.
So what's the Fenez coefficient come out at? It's 5.4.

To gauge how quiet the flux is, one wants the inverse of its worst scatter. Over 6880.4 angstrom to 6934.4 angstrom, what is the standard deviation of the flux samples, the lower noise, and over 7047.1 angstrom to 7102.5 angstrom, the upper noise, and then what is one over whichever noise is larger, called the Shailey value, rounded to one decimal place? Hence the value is 2.0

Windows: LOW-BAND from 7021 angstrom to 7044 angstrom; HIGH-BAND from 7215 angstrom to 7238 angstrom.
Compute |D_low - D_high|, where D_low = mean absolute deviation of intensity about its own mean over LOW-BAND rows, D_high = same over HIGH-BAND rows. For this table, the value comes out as 0.17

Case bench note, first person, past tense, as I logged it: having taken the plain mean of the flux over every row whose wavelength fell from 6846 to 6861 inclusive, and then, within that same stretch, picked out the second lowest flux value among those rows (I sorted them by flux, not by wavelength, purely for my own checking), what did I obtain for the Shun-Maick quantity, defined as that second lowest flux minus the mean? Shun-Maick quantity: -0.05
